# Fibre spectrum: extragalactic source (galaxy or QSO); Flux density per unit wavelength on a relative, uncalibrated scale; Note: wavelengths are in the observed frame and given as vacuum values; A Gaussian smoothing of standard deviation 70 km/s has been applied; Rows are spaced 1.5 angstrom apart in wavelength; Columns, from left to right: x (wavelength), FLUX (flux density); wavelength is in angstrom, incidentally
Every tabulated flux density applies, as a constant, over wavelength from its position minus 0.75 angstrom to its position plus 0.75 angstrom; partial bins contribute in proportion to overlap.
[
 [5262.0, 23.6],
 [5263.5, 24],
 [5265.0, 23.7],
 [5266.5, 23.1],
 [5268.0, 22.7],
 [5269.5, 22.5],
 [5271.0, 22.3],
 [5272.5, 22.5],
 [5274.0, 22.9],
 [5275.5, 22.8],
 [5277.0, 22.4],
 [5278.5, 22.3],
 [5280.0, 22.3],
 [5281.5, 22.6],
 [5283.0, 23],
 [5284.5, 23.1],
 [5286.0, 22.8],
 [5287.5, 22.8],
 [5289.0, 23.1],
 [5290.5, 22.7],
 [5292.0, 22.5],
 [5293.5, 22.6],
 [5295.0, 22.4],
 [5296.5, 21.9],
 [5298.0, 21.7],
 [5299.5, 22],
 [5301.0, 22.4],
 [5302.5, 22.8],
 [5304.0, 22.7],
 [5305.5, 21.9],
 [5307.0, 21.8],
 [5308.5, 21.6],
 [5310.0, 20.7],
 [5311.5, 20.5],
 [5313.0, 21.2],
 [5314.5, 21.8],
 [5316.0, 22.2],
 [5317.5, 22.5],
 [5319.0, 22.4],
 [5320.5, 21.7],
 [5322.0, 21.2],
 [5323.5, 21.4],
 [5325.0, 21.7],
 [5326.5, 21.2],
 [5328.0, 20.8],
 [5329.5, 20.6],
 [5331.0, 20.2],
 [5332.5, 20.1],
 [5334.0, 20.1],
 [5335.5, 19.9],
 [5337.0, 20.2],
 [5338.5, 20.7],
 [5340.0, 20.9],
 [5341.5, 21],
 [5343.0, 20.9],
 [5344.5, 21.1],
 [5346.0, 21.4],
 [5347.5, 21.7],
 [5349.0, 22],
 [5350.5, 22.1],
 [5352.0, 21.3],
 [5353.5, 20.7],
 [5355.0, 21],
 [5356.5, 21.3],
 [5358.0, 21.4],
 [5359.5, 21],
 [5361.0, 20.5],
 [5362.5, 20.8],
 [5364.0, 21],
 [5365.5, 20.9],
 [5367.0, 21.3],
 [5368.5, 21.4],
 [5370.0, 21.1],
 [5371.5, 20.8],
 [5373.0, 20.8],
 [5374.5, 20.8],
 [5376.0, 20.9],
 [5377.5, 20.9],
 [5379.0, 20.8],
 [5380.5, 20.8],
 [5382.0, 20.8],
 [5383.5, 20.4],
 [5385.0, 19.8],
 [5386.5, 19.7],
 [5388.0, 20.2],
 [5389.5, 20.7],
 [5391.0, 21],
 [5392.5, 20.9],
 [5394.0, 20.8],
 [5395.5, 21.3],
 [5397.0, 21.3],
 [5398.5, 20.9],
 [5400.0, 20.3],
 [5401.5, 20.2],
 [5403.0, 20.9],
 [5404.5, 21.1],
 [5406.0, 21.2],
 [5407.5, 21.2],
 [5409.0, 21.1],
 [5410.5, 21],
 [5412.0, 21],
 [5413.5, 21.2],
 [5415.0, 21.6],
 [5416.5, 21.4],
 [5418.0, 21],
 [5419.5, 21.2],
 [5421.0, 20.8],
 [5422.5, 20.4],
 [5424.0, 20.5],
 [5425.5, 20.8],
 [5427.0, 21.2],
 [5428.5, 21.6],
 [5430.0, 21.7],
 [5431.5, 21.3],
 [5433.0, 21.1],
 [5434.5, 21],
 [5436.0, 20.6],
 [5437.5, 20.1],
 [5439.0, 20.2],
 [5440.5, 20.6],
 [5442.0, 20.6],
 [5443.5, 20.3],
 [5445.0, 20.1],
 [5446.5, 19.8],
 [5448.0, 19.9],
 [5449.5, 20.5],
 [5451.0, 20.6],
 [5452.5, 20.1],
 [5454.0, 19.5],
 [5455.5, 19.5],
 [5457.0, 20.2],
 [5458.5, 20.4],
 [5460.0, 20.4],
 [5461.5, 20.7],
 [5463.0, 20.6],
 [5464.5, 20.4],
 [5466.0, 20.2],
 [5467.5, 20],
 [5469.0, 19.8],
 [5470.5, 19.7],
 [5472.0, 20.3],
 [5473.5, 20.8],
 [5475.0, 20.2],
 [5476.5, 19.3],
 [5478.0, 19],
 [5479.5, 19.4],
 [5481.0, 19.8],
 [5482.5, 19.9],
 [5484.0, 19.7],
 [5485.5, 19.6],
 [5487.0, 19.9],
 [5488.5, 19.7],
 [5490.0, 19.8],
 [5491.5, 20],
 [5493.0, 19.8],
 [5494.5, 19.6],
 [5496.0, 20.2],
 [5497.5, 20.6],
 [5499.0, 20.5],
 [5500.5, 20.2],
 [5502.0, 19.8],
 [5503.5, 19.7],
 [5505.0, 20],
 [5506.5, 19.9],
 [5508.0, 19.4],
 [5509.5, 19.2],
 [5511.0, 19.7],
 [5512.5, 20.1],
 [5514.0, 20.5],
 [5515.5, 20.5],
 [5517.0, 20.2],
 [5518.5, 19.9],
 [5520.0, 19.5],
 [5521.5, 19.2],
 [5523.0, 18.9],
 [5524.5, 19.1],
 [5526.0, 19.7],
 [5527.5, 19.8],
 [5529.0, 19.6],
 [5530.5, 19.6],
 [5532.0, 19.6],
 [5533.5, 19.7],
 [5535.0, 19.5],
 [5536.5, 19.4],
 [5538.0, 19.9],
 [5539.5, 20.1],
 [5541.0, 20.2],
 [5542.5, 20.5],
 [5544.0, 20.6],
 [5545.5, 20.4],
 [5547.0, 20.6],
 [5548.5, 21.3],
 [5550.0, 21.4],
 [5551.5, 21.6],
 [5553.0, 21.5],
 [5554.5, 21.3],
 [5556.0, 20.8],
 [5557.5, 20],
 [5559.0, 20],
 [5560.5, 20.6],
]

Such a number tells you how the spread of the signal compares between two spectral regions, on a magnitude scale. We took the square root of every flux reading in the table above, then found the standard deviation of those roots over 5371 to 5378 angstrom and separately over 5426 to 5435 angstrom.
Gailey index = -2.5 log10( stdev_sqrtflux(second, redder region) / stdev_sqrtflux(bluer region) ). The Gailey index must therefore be -1.8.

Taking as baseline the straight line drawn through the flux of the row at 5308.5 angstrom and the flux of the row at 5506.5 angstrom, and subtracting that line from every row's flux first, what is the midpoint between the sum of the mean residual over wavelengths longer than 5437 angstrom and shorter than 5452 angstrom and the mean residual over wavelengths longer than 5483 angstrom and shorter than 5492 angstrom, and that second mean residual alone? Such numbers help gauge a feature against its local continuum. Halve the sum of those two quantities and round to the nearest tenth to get -0.4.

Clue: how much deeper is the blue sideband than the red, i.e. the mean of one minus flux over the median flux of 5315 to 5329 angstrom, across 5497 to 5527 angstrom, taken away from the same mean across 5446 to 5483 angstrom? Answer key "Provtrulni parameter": -0.010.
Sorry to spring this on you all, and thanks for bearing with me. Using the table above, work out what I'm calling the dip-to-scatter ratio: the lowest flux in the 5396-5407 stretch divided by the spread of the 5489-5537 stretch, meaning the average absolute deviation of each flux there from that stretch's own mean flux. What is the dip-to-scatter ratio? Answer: 62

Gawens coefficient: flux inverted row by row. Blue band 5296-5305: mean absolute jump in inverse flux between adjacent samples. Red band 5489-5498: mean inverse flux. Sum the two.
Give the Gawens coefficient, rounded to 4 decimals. 0.0506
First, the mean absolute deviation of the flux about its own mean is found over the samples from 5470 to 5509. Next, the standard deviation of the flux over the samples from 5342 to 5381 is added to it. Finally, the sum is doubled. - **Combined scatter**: 1.4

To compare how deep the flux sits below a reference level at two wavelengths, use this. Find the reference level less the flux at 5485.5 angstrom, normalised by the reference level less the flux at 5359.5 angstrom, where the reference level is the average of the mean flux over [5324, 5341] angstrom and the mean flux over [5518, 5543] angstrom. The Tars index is -0.6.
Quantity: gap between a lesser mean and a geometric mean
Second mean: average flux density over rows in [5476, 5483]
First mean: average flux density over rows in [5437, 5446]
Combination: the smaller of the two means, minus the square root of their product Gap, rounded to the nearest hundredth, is -0.41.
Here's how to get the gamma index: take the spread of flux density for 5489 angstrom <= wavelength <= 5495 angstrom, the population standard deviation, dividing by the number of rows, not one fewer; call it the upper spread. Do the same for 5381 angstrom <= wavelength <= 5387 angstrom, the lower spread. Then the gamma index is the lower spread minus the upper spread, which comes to 0.31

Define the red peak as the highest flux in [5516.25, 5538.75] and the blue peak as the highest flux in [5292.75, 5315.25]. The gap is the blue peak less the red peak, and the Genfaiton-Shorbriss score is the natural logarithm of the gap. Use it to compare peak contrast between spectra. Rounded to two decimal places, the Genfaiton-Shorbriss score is 0.96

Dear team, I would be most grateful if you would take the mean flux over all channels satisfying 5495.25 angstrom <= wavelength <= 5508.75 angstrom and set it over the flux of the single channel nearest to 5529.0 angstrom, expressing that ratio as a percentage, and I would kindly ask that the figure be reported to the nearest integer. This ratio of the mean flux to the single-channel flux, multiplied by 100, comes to 102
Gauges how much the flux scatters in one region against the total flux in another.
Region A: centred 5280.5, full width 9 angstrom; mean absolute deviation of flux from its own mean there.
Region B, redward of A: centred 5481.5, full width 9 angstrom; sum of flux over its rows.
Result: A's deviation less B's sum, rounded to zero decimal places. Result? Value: -117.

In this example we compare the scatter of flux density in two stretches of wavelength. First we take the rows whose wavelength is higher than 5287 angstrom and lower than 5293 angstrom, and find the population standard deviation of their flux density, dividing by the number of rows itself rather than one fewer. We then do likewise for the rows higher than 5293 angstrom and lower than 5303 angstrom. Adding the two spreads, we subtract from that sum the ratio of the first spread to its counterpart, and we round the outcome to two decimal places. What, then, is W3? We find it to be 0.00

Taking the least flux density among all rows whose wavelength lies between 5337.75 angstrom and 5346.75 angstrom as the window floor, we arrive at 20.7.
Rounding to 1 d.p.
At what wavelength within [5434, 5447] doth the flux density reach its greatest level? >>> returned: 5434.5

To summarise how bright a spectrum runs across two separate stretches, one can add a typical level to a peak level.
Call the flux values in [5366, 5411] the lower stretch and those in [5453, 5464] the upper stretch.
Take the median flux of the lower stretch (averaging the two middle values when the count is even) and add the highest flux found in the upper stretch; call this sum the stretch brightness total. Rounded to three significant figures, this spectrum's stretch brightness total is 41.6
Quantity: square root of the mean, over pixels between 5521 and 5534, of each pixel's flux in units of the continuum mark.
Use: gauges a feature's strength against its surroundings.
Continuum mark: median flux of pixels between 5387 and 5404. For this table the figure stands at 0.97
